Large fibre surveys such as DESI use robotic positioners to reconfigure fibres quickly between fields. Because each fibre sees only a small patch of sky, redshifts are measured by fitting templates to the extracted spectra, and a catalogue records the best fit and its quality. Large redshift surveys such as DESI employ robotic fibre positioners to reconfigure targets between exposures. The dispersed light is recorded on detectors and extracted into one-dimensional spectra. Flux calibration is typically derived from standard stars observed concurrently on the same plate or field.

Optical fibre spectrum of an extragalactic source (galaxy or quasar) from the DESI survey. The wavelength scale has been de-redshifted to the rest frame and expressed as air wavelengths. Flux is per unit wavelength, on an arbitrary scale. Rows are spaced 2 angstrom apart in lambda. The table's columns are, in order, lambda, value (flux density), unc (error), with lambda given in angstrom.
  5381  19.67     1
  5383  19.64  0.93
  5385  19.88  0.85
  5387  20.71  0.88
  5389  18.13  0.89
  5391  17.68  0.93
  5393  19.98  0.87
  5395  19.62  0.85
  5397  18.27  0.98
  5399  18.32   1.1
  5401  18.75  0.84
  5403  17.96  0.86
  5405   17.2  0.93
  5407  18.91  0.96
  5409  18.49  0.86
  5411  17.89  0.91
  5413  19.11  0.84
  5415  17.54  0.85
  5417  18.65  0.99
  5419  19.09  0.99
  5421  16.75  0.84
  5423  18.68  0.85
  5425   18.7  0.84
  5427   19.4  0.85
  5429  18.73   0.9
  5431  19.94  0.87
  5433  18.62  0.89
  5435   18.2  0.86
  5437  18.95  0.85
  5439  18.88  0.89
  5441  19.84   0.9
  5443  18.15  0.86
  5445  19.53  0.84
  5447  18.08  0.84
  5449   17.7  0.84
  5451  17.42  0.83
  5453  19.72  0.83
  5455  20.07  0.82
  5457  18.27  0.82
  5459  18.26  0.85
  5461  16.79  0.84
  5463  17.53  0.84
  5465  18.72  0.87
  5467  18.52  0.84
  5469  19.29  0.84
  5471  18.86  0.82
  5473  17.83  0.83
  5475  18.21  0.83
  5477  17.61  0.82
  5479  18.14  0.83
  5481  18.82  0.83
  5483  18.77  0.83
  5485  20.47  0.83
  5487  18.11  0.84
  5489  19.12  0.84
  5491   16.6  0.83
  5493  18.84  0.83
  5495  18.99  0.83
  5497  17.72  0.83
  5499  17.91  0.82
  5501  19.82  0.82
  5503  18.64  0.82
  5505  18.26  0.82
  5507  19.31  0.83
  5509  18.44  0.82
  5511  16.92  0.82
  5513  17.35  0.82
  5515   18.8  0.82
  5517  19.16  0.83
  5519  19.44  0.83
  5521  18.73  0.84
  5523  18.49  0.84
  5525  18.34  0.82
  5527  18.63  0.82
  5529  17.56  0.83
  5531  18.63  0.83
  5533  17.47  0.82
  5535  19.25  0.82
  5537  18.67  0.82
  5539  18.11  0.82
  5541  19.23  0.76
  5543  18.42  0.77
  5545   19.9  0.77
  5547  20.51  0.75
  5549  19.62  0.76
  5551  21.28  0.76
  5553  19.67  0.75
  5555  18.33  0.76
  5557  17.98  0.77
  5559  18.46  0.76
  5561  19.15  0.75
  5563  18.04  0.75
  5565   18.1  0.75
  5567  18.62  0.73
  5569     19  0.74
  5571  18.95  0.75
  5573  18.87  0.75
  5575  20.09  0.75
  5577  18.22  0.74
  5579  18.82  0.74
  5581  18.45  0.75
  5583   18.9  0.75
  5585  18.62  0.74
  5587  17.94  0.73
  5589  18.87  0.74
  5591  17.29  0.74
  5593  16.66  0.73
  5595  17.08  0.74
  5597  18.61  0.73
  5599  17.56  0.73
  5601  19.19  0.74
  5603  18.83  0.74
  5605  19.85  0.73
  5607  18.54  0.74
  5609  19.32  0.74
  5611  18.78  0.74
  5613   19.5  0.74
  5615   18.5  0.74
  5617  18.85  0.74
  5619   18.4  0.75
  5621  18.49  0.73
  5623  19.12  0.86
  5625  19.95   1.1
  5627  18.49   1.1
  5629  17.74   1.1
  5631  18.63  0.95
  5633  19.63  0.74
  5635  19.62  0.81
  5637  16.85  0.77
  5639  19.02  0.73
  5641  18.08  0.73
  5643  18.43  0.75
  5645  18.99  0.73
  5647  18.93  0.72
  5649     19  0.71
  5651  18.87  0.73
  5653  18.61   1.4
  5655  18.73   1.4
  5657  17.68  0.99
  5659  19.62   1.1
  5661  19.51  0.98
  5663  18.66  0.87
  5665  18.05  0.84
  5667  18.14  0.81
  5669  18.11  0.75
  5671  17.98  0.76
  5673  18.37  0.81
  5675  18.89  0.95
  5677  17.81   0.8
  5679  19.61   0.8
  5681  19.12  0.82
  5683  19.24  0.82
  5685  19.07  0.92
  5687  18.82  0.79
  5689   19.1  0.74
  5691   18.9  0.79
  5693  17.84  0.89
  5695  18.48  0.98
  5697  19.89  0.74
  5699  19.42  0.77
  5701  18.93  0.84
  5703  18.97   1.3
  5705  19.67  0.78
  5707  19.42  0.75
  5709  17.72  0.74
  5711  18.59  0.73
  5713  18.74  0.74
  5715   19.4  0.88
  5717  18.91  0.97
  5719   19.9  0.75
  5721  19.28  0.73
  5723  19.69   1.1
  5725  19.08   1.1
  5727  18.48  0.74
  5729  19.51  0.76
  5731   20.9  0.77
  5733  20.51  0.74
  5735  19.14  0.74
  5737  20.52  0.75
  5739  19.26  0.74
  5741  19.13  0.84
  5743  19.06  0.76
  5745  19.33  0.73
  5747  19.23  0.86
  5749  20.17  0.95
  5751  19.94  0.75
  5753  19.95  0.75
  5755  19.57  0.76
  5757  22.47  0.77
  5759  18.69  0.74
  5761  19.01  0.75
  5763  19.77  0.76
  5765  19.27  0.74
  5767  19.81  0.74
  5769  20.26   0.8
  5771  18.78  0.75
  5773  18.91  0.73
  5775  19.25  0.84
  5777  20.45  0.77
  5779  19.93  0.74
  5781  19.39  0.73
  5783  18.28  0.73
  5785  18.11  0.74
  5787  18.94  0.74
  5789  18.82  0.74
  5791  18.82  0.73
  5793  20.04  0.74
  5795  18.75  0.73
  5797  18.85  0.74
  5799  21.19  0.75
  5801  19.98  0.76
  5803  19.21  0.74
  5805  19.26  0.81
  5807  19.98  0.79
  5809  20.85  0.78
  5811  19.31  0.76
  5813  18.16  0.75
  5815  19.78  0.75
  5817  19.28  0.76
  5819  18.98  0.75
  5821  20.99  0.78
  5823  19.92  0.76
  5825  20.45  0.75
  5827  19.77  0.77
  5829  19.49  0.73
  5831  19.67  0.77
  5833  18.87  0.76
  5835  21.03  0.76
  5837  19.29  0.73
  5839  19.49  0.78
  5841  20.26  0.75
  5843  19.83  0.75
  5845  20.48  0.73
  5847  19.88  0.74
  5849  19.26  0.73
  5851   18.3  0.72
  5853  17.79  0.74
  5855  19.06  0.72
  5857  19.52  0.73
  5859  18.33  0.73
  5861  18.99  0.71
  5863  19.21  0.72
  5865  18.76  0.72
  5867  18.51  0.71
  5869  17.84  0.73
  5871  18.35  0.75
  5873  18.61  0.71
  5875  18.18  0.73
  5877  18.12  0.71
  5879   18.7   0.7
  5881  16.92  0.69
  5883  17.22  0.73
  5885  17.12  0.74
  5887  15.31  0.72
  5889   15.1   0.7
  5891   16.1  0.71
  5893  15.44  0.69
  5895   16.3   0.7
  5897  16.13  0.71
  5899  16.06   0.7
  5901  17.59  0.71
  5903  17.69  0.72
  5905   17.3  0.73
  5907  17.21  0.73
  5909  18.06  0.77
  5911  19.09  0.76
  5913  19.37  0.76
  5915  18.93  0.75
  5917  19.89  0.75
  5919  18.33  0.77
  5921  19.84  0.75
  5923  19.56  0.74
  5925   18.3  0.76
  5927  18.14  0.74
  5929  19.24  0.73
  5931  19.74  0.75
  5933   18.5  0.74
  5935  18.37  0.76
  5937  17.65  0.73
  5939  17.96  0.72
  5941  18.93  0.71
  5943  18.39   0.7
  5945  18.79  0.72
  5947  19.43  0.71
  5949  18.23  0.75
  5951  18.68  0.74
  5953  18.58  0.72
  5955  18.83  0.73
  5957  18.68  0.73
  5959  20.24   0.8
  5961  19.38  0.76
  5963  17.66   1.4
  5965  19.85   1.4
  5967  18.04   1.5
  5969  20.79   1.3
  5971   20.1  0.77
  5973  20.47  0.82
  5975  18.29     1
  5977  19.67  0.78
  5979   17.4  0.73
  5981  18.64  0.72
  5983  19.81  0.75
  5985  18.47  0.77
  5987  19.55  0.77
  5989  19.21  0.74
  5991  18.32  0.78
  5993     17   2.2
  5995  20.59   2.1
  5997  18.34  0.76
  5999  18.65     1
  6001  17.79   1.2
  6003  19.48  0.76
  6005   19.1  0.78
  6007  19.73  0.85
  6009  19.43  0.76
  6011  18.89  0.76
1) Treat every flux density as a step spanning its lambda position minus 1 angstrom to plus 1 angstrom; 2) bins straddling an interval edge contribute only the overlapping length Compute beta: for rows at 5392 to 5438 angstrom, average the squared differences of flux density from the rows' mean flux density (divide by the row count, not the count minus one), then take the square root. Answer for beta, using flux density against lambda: 0.78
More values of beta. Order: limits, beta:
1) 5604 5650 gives 0.69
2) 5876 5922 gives 1.40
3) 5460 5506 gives 0.87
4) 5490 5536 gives 0.81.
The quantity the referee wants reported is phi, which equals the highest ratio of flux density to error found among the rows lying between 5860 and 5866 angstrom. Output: 26.7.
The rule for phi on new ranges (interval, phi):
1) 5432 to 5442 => 22.3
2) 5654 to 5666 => 21.5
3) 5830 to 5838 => 27.7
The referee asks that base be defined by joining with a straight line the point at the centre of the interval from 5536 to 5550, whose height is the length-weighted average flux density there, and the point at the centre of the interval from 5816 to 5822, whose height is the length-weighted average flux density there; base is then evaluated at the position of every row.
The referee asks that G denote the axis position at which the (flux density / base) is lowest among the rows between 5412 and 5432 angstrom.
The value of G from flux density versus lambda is 5421 angstrom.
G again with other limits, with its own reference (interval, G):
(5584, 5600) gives 5593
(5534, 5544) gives 5539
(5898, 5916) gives 5899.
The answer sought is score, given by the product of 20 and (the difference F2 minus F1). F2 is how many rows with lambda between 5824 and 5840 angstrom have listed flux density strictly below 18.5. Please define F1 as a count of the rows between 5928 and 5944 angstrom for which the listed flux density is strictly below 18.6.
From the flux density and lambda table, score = -100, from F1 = 5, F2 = 0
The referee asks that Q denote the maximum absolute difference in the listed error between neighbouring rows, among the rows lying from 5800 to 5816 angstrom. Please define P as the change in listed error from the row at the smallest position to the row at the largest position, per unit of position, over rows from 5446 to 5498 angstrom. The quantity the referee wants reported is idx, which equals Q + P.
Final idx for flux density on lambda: 0.1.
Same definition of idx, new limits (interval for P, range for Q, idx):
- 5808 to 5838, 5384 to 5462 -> 0.3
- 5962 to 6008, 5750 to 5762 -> 0.0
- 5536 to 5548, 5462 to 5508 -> 0.0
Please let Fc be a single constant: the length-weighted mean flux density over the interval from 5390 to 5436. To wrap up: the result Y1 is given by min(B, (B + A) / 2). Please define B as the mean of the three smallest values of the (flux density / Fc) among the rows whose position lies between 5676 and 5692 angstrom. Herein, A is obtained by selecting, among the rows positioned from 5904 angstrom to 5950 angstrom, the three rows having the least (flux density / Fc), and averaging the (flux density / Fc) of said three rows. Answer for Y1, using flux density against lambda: 0.968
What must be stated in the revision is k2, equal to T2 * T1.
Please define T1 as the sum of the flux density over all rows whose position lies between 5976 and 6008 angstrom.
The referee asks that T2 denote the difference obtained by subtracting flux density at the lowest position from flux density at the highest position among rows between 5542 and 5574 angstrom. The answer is 136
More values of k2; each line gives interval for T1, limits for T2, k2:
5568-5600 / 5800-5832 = -91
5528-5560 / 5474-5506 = 15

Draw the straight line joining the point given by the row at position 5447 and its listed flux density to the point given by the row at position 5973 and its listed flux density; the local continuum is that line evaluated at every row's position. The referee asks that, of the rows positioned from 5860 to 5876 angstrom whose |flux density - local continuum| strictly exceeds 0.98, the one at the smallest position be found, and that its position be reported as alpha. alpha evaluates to 5865 angstrom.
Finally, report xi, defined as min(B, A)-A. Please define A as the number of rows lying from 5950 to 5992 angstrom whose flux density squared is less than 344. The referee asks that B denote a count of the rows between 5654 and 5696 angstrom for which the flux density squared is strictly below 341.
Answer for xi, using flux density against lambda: 0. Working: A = 6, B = 8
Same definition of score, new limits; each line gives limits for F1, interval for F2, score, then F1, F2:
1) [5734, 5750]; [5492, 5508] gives 60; 0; 3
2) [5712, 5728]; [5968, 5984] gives 20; 1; 2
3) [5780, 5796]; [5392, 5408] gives 40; 2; 4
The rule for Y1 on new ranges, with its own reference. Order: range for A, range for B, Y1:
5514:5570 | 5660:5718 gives 0.956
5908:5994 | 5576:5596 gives 0.917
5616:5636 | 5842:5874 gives 0.969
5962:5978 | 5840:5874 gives 0.969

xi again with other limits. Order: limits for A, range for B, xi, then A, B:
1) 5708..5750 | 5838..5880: 0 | 2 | 7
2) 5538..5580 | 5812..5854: -5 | 8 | 3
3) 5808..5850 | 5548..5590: 0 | 1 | 8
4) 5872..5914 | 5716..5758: -17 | 17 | 0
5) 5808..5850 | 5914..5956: 0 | 1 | 8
